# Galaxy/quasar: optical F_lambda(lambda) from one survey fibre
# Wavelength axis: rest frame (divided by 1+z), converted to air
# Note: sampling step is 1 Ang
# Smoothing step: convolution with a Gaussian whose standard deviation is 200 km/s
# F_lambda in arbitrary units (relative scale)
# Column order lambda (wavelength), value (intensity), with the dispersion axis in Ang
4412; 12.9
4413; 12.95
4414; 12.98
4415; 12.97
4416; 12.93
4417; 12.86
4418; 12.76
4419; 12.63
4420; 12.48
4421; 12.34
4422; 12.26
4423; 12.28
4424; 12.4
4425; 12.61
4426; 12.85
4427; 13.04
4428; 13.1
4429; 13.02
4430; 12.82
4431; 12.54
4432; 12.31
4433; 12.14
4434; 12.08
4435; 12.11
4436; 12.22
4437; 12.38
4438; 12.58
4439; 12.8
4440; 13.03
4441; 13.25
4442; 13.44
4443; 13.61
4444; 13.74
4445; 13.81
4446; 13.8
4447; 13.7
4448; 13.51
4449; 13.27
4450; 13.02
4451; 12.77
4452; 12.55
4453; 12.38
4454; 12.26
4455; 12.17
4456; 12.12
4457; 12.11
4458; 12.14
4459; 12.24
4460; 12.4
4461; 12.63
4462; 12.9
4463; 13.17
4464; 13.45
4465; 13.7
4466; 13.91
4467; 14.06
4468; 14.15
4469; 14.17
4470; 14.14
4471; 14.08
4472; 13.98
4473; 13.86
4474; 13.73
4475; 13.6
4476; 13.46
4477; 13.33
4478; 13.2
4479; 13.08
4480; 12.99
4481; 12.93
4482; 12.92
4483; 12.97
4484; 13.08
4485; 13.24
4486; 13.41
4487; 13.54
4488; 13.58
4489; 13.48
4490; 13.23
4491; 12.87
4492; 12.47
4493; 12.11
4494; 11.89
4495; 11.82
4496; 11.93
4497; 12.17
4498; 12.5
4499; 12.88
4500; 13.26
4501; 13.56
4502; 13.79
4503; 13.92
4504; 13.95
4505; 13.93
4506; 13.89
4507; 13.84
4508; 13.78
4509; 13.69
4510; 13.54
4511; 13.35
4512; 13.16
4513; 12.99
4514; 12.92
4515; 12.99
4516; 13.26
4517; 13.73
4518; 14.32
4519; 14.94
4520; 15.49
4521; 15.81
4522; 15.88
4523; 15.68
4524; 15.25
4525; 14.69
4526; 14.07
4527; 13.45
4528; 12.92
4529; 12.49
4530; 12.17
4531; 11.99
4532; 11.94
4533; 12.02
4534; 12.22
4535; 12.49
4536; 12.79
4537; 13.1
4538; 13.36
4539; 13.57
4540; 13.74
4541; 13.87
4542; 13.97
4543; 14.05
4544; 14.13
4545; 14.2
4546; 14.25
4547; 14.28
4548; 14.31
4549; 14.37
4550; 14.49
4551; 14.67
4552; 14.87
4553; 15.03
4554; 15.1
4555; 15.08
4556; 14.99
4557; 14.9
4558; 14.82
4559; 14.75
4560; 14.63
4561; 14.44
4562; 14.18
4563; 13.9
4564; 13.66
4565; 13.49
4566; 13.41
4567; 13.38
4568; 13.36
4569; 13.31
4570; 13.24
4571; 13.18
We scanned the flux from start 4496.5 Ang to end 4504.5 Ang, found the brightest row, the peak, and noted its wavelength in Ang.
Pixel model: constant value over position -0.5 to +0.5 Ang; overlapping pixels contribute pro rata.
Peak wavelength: 4504 Ang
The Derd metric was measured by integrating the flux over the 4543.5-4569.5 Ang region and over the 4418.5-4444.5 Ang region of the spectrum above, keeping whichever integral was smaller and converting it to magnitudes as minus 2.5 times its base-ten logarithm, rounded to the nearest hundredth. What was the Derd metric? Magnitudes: -6.30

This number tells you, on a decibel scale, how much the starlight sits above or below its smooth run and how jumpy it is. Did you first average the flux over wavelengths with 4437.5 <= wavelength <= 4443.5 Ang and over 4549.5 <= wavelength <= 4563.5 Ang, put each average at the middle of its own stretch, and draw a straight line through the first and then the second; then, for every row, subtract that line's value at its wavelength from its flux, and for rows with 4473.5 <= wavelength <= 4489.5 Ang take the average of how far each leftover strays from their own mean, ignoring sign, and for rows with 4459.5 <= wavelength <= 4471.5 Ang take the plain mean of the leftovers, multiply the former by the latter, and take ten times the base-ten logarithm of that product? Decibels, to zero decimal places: -16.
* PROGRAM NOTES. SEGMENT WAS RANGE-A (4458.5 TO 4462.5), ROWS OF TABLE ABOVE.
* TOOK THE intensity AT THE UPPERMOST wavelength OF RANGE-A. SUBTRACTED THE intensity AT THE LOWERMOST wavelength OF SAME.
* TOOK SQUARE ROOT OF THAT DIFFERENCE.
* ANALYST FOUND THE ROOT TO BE 0.81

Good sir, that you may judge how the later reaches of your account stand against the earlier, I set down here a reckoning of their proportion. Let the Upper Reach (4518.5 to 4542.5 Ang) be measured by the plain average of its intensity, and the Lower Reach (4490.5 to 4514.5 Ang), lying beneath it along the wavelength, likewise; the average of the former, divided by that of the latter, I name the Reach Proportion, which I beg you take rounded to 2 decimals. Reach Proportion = 1.04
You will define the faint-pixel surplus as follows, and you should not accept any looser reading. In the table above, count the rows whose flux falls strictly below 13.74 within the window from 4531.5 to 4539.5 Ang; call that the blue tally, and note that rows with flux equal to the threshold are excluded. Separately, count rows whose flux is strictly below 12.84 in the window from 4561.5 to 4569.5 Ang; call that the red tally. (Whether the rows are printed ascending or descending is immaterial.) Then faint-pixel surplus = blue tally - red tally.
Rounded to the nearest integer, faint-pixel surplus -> 8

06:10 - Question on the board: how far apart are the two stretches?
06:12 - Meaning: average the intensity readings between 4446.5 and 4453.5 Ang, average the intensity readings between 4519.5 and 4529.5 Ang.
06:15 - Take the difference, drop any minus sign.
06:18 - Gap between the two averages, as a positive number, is 1.5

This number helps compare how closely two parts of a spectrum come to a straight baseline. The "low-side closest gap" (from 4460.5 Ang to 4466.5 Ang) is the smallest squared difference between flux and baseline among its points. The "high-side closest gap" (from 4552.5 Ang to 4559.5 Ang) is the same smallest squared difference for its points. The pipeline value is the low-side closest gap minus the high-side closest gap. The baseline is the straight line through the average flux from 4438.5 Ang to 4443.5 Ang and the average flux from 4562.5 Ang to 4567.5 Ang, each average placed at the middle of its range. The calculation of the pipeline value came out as -1.4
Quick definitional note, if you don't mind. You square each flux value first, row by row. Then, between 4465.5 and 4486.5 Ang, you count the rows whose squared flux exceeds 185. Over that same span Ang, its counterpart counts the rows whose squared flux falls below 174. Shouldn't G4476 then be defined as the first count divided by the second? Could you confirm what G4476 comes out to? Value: 1.5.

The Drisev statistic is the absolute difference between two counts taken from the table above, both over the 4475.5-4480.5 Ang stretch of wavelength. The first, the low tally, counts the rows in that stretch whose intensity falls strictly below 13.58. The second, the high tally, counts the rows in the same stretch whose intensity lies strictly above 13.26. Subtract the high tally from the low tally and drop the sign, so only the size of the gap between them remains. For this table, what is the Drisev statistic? 3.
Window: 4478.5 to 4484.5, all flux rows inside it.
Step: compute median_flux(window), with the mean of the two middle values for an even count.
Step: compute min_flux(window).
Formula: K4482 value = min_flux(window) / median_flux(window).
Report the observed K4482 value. 1.00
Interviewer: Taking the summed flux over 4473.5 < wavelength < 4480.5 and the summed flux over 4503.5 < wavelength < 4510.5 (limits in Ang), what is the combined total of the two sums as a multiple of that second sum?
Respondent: 1.97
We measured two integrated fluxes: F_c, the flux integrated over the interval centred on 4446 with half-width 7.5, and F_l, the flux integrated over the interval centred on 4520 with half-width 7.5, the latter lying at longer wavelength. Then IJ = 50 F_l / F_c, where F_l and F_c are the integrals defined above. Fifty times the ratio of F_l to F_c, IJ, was 54.2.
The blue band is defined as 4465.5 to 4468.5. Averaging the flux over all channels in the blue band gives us 14.0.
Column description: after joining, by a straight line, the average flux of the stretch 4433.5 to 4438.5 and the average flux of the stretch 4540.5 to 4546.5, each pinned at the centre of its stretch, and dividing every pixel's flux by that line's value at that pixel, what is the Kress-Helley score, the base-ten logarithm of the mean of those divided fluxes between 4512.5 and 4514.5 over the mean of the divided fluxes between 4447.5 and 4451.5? -0.04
